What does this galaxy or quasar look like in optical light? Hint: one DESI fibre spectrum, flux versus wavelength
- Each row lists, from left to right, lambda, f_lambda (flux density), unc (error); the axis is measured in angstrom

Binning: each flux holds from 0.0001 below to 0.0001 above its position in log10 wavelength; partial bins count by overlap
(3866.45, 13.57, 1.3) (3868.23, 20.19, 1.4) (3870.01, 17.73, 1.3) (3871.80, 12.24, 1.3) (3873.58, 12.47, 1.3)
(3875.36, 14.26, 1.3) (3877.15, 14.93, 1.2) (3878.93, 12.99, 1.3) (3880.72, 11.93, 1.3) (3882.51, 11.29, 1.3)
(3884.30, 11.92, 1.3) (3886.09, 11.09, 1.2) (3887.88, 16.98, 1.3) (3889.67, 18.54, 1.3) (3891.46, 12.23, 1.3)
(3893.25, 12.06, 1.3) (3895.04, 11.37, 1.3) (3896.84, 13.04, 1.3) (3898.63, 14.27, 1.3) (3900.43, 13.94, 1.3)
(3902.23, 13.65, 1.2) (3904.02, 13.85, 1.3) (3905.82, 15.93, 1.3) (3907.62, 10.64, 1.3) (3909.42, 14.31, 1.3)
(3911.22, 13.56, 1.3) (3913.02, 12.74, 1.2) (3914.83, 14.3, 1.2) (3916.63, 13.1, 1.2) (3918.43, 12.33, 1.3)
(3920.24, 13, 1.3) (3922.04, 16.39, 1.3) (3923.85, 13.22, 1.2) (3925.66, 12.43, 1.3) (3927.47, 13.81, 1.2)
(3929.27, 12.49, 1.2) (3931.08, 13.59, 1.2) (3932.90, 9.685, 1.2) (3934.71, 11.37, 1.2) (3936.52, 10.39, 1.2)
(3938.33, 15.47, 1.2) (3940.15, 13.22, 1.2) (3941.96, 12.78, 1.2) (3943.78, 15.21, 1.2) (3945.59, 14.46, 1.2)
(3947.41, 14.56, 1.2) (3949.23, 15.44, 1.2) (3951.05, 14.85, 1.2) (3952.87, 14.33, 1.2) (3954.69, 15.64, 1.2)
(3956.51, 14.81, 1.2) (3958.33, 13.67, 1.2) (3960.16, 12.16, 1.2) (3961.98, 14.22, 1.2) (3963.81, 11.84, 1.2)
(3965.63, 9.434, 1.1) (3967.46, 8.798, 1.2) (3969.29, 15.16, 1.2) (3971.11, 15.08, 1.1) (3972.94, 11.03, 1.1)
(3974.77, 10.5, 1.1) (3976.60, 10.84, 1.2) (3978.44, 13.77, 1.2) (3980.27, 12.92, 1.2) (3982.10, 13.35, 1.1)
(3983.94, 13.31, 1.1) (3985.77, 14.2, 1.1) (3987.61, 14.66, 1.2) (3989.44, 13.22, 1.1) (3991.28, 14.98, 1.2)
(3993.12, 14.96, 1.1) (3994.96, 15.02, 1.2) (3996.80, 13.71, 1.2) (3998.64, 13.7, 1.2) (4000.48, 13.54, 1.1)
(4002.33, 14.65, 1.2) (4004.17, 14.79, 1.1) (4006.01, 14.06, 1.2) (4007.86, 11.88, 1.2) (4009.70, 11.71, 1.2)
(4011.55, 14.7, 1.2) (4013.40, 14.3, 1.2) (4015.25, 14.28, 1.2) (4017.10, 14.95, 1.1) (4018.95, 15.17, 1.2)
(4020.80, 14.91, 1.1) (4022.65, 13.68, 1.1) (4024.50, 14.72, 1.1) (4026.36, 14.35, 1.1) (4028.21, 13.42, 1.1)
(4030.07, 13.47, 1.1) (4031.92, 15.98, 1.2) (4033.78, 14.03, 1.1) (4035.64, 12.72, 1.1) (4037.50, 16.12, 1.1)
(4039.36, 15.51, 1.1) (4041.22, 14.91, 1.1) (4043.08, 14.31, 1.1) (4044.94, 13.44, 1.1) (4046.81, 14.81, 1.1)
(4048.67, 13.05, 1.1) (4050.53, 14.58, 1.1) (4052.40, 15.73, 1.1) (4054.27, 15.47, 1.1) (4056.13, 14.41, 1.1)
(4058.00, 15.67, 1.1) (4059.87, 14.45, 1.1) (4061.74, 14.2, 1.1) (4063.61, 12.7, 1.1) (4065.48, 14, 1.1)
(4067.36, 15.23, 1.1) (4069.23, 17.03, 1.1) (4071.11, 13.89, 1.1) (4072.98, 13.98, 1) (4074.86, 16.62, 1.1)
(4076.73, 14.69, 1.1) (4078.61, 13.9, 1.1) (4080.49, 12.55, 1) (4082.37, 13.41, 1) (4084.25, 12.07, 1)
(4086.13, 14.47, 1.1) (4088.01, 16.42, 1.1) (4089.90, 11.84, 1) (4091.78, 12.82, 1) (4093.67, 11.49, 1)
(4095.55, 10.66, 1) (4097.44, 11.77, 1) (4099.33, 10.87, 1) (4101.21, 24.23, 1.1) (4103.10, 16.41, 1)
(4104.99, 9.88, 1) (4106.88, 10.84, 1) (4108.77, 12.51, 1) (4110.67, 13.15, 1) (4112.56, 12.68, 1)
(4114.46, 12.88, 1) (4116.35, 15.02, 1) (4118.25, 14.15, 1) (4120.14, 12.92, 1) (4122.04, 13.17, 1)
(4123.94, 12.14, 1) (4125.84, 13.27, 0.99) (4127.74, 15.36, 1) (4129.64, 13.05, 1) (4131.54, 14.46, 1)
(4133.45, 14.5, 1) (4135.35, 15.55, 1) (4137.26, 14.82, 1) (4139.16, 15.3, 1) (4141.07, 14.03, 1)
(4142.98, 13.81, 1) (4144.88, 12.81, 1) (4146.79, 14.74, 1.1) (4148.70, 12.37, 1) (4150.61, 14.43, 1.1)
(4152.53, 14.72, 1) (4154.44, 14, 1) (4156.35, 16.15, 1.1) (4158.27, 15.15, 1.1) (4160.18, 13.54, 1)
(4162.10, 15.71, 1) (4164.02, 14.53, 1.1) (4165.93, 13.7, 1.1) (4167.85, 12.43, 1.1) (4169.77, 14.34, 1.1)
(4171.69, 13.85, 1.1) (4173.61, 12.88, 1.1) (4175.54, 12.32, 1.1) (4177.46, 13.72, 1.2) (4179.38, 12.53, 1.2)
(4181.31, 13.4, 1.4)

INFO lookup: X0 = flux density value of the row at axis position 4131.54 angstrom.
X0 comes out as 14.46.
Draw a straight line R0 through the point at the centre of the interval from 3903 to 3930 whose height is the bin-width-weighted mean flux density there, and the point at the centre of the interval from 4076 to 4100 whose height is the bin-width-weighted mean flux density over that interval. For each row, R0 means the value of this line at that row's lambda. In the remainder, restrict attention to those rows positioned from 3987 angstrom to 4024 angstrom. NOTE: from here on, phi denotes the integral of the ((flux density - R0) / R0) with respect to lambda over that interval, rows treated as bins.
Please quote 3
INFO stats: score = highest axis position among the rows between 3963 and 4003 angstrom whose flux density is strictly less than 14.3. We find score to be 4000.48 angstrom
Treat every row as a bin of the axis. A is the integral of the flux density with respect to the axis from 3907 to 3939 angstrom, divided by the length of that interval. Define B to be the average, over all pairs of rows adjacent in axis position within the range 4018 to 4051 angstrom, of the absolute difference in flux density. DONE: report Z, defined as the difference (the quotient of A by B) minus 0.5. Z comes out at 10.3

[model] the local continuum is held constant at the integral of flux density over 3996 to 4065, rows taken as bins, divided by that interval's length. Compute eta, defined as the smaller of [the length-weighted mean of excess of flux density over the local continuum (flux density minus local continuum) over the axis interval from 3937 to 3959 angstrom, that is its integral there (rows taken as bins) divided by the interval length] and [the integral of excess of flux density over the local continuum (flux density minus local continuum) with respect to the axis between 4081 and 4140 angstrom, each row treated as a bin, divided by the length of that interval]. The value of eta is -0.7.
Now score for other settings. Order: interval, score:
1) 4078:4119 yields 4118.25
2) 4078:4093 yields 4091.78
